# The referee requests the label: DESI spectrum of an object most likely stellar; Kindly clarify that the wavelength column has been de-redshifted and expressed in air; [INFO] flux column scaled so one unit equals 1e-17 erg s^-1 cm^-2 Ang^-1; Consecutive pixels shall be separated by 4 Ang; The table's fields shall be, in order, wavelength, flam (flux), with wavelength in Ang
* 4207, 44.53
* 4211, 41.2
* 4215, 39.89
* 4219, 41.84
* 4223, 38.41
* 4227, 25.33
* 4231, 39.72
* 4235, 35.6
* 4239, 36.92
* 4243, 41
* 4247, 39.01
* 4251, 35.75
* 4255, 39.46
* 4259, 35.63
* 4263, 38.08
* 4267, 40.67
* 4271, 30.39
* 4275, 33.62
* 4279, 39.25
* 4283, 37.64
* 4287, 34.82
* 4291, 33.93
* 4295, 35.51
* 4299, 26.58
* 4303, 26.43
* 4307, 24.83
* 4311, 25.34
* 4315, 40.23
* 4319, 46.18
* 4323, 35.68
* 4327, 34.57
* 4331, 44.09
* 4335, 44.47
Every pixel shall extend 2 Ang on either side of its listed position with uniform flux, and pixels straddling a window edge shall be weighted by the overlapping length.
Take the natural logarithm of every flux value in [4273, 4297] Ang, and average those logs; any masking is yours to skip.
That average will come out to 3.58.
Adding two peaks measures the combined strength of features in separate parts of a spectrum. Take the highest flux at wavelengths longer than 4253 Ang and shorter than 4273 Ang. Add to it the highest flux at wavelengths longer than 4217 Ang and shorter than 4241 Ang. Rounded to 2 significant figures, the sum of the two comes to 83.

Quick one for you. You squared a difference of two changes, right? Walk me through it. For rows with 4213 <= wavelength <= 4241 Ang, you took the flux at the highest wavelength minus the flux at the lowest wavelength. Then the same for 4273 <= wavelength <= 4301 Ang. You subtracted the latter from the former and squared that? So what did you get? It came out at 17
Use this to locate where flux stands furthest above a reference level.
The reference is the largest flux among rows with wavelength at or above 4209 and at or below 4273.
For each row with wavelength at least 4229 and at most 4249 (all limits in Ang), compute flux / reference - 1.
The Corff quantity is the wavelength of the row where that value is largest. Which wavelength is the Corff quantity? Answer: 4243 Ang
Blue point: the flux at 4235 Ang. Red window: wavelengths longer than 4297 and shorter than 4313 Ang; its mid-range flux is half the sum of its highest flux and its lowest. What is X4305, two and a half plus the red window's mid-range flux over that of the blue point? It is 3.22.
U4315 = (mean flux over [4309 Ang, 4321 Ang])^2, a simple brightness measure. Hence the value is 1388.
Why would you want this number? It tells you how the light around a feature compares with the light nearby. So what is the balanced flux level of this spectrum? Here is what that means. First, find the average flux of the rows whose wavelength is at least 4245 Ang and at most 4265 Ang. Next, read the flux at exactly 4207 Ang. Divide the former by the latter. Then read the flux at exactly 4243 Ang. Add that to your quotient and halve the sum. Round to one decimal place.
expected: 20.9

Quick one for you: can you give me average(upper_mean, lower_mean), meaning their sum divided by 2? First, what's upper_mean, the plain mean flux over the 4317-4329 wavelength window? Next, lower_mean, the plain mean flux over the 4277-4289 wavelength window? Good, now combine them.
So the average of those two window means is 38.0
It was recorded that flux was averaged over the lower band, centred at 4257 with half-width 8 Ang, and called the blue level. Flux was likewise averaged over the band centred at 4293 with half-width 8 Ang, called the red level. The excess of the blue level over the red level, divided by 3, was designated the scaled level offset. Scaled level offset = 1.5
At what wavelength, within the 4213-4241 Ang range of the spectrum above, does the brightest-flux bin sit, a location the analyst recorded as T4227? 4219 Ang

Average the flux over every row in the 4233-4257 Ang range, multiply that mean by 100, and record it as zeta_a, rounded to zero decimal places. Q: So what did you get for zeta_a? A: 3796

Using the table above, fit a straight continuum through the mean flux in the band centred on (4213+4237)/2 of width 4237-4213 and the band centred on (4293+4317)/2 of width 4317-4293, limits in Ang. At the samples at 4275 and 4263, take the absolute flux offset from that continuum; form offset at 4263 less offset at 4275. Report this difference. 3.4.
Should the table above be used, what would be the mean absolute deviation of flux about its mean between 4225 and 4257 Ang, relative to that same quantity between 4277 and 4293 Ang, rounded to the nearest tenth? 1.6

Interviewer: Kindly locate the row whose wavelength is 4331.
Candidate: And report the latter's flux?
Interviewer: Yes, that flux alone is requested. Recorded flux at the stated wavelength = 44.09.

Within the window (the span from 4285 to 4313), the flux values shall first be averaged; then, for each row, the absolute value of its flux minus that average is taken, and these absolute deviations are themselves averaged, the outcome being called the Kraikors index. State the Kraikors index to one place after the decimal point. 4.4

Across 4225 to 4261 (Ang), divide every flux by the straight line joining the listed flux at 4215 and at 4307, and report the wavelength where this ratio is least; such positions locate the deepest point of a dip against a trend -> 4227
